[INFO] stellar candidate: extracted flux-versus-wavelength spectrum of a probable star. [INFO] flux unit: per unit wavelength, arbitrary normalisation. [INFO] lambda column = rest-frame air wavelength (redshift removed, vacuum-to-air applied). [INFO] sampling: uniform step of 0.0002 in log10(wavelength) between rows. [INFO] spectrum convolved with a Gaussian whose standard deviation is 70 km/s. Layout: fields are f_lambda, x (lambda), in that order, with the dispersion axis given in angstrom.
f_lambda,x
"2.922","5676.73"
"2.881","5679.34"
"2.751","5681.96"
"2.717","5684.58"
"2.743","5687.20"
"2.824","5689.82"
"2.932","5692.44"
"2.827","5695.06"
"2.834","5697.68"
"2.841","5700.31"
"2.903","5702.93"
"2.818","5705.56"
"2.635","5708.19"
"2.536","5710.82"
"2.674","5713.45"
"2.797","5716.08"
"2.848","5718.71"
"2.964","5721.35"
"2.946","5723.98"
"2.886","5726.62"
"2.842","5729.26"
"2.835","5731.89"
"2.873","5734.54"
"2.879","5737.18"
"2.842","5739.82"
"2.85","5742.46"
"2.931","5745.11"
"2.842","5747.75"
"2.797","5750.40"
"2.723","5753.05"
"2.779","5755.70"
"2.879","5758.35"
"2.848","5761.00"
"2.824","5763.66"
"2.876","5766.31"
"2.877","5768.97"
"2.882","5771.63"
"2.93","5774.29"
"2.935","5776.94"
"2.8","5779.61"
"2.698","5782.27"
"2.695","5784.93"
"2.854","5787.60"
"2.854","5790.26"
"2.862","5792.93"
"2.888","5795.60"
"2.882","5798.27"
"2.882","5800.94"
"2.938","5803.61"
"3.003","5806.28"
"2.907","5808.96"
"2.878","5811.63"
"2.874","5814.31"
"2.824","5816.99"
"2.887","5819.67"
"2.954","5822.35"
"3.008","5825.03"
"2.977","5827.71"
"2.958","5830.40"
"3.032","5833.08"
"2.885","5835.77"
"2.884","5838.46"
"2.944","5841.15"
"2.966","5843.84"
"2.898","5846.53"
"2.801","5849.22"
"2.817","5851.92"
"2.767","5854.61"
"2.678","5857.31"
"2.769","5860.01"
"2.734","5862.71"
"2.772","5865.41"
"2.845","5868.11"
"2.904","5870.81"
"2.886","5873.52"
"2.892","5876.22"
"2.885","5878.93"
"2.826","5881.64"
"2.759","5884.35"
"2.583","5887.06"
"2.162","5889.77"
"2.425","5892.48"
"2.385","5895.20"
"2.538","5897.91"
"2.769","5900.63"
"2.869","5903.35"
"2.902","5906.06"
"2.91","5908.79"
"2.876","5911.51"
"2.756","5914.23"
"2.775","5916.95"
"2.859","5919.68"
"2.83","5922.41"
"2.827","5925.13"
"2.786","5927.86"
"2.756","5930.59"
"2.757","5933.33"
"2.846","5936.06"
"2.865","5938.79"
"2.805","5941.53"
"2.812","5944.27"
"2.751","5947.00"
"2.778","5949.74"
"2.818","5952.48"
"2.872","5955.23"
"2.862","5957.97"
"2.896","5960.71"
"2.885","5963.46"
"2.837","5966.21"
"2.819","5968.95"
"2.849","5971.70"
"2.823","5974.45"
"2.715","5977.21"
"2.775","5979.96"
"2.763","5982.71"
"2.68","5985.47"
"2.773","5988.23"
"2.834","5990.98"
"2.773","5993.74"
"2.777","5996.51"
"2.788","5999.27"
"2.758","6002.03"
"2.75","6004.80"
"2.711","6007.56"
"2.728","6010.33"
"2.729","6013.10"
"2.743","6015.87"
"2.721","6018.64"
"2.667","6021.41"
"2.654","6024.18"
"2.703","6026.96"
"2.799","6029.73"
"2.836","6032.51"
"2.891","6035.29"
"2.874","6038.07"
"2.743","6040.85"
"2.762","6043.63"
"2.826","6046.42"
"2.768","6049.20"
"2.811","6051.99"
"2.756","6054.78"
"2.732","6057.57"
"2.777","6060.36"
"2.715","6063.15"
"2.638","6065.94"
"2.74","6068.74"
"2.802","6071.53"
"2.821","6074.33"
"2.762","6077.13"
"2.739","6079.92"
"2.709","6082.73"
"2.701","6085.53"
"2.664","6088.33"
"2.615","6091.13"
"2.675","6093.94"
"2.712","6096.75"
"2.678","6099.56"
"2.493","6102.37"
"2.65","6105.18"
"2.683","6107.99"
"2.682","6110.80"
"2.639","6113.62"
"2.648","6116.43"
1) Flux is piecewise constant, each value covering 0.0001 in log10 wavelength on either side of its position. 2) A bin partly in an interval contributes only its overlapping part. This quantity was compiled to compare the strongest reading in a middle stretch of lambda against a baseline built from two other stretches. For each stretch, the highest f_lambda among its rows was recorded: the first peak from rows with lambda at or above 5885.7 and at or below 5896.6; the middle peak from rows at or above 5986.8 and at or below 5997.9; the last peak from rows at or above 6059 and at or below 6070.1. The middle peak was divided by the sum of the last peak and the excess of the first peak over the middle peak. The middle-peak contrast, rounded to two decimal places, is 1.12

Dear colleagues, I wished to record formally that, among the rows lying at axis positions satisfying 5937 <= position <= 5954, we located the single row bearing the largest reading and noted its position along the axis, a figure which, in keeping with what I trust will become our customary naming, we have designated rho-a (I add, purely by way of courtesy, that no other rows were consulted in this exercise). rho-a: 5938.79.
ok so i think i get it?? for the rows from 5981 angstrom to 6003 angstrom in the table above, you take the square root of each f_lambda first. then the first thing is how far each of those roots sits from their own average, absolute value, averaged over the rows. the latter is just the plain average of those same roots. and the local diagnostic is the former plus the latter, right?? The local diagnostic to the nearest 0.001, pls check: 1.672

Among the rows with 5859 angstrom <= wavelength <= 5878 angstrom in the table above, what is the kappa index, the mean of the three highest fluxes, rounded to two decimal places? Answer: 2.89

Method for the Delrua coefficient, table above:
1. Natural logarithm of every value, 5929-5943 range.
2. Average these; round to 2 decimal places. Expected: 1.03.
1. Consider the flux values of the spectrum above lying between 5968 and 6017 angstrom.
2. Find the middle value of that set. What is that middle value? 2.77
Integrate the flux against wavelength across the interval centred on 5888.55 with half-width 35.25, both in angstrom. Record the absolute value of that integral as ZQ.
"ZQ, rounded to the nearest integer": 193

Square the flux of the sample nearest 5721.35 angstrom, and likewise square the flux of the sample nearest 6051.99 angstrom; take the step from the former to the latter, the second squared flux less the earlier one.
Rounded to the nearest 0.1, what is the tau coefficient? -0.9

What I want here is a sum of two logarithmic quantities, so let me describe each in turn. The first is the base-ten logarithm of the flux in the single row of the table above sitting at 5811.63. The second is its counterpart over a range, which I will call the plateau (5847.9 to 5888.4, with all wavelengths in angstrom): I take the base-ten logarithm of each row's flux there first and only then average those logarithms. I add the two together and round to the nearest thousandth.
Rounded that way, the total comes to 0.905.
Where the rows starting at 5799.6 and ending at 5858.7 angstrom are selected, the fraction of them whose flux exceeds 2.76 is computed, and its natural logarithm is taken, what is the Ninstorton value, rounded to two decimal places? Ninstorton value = -0.05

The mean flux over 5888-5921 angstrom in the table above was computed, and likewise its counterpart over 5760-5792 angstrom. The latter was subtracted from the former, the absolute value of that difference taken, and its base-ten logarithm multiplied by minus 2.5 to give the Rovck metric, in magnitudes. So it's 2.0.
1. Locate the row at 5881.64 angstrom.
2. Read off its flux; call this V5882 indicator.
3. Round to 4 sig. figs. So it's 2.826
